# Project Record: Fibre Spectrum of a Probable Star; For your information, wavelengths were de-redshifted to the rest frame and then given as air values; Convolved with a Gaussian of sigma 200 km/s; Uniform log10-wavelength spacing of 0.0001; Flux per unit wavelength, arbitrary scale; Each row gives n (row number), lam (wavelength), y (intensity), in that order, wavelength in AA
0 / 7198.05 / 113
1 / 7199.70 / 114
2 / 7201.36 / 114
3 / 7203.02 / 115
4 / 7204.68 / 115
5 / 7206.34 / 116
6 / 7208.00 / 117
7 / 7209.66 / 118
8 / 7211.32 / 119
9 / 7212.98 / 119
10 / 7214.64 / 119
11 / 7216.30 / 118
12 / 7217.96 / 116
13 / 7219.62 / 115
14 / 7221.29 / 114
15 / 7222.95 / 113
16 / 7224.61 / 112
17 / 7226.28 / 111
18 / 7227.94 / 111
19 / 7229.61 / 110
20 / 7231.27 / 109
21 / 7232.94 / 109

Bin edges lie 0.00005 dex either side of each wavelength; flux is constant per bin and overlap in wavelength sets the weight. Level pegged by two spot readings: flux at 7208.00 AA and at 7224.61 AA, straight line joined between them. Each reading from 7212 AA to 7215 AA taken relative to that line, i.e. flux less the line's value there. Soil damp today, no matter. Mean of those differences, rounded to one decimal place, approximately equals 3.7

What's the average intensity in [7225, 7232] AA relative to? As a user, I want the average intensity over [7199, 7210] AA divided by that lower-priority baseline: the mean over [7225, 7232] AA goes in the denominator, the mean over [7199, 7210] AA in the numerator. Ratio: 1.05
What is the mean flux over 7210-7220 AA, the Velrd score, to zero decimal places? 118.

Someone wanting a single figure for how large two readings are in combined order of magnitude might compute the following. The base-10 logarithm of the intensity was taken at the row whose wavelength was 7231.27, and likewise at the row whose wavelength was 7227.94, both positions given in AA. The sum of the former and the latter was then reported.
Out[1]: 4.08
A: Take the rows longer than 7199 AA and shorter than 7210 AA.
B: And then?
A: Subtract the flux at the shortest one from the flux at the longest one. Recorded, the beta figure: 4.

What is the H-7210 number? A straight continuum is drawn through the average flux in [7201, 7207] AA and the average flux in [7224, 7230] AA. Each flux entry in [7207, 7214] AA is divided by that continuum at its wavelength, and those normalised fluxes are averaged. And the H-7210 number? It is 1.04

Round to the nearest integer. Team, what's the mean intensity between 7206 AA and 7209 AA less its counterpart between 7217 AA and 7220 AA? 1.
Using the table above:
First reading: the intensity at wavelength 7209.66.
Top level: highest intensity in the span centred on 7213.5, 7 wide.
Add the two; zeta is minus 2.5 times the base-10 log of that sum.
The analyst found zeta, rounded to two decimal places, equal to -5.94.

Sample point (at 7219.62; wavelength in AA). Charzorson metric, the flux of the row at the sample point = 115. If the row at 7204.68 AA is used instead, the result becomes 115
